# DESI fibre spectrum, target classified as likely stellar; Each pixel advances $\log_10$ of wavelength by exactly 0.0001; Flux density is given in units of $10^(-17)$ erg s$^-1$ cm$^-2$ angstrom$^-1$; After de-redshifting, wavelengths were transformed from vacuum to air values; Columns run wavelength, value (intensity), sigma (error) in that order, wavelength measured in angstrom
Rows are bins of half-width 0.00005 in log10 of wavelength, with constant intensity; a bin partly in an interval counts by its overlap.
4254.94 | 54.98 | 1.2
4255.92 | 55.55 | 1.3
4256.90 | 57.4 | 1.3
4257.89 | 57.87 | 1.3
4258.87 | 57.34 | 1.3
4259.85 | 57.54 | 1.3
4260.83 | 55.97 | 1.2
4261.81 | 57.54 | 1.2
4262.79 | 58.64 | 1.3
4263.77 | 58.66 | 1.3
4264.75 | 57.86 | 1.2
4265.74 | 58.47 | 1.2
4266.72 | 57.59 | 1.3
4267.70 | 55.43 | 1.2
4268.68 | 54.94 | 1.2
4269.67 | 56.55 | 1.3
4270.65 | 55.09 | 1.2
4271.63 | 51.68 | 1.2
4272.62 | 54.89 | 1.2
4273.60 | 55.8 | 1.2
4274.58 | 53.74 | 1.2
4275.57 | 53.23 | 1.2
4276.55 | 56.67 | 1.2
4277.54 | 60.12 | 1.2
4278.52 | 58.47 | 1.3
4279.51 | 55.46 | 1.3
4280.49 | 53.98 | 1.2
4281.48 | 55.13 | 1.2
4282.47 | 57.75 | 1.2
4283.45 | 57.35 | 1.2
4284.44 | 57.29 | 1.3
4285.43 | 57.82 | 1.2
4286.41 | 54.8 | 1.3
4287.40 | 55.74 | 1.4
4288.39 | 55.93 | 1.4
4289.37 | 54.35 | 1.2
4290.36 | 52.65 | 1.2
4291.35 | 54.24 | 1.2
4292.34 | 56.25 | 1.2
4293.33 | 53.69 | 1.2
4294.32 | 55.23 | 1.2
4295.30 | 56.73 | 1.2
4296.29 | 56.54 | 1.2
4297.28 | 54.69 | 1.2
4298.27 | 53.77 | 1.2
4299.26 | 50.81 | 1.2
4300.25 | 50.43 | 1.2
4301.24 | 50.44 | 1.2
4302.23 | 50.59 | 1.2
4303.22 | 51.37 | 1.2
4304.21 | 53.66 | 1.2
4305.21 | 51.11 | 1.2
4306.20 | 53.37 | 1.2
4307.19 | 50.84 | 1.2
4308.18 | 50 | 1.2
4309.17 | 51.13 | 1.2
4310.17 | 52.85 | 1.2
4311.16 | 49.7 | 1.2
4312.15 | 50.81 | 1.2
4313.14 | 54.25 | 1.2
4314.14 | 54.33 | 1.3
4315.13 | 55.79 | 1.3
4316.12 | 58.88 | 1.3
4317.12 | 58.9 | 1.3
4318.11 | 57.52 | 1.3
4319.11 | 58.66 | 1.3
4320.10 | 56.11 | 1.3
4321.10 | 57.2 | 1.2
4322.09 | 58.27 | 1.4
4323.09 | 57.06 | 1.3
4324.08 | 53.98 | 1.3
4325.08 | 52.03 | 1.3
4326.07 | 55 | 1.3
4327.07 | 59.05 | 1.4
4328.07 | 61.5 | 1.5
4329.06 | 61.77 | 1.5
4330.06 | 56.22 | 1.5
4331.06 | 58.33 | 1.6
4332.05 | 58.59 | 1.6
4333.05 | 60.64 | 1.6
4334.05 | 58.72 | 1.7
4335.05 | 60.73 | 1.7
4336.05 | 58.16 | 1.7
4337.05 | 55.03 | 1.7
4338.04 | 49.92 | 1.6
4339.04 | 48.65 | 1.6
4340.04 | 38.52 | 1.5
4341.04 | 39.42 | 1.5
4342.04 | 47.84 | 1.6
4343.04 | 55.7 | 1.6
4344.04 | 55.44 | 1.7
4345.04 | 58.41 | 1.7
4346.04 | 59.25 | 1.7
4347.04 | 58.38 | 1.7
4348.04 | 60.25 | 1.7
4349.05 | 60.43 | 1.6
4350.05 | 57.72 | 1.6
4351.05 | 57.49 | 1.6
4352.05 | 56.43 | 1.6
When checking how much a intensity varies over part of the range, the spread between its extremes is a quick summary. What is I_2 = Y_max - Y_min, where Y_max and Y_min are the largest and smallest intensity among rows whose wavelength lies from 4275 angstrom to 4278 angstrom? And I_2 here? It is 6.9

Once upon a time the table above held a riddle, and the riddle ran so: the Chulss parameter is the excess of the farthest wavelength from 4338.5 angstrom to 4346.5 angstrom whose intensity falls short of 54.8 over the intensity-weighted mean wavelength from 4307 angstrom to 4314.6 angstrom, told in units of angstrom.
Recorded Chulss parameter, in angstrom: 31.3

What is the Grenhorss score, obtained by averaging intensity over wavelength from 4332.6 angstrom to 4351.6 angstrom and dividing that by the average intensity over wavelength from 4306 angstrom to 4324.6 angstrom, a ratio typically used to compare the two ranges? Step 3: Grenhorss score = 1.00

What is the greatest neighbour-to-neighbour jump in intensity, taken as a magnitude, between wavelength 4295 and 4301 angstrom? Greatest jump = 3.0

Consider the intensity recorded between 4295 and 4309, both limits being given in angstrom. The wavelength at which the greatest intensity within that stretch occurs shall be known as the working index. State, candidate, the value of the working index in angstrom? 4295.30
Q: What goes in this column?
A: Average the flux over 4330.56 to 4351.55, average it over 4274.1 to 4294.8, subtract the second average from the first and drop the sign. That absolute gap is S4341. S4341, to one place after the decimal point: 0.6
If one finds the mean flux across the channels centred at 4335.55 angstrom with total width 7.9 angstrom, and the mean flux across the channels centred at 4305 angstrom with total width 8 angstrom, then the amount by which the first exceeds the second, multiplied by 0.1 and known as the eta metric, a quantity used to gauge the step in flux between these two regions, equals 0.49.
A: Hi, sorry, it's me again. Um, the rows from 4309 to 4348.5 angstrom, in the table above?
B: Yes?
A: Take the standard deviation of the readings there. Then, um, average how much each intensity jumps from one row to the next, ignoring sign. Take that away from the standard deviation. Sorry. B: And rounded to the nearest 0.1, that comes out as 2.7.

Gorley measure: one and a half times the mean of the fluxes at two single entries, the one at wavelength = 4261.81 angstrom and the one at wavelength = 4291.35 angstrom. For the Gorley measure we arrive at 83.8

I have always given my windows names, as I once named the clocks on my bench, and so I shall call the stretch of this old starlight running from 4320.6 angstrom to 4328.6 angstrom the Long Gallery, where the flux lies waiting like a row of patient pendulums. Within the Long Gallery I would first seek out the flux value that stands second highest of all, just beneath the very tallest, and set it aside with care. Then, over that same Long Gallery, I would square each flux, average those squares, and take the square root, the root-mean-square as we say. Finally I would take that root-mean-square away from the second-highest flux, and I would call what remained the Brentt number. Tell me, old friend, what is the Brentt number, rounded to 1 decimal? 2.2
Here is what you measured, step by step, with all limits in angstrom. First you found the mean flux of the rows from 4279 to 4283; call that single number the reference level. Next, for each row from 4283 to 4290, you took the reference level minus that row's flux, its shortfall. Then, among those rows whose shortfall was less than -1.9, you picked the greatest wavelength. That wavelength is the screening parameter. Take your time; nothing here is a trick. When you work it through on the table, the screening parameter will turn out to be 4285.43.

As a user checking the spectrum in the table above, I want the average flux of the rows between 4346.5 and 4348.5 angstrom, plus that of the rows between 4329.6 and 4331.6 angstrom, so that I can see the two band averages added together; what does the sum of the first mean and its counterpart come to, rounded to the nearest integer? 117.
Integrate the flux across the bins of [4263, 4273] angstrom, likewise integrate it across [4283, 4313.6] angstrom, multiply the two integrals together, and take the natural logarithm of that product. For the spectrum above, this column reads 13.7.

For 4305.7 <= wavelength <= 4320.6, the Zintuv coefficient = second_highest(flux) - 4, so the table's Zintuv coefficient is 54.9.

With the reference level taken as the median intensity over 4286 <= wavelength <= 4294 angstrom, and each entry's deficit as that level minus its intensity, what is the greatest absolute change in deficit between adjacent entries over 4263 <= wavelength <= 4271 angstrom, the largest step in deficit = 2.2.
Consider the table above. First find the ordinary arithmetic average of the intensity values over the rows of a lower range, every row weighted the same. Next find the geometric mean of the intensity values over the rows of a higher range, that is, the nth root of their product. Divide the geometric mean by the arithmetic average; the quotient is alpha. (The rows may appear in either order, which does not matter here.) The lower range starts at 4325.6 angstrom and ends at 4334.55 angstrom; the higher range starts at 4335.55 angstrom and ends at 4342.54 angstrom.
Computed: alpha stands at 0.81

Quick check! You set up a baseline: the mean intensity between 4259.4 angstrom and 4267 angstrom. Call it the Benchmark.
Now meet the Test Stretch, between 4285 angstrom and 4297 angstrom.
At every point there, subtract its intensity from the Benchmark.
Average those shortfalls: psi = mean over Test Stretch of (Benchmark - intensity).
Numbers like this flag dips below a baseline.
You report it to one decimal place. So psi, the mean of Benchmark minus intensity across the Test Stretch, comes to 2.5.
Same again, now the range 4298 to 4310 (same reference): 6.3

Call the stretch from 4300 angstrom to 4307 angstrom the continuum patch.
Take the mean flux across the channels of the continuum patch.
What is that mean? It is 51.6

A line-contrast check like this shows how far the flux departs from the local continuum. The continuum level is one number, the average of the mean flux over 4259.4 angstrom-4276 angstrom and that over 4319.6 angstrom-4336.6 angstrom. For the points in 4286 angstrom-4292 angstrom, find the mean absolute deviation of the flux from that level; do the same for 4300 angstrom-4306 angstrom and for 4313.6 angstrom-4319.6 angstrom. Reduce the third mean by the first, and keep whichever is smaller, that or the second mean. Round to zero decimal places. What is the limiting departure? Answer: -1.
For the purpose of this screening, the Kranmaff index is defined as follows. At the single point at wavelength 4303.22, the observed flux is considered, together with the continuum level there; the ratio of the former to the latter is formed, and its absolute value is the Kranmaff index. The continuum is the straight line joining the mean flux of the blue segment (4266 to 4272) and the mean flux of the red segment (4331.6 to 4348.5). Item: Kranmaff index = 0.94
